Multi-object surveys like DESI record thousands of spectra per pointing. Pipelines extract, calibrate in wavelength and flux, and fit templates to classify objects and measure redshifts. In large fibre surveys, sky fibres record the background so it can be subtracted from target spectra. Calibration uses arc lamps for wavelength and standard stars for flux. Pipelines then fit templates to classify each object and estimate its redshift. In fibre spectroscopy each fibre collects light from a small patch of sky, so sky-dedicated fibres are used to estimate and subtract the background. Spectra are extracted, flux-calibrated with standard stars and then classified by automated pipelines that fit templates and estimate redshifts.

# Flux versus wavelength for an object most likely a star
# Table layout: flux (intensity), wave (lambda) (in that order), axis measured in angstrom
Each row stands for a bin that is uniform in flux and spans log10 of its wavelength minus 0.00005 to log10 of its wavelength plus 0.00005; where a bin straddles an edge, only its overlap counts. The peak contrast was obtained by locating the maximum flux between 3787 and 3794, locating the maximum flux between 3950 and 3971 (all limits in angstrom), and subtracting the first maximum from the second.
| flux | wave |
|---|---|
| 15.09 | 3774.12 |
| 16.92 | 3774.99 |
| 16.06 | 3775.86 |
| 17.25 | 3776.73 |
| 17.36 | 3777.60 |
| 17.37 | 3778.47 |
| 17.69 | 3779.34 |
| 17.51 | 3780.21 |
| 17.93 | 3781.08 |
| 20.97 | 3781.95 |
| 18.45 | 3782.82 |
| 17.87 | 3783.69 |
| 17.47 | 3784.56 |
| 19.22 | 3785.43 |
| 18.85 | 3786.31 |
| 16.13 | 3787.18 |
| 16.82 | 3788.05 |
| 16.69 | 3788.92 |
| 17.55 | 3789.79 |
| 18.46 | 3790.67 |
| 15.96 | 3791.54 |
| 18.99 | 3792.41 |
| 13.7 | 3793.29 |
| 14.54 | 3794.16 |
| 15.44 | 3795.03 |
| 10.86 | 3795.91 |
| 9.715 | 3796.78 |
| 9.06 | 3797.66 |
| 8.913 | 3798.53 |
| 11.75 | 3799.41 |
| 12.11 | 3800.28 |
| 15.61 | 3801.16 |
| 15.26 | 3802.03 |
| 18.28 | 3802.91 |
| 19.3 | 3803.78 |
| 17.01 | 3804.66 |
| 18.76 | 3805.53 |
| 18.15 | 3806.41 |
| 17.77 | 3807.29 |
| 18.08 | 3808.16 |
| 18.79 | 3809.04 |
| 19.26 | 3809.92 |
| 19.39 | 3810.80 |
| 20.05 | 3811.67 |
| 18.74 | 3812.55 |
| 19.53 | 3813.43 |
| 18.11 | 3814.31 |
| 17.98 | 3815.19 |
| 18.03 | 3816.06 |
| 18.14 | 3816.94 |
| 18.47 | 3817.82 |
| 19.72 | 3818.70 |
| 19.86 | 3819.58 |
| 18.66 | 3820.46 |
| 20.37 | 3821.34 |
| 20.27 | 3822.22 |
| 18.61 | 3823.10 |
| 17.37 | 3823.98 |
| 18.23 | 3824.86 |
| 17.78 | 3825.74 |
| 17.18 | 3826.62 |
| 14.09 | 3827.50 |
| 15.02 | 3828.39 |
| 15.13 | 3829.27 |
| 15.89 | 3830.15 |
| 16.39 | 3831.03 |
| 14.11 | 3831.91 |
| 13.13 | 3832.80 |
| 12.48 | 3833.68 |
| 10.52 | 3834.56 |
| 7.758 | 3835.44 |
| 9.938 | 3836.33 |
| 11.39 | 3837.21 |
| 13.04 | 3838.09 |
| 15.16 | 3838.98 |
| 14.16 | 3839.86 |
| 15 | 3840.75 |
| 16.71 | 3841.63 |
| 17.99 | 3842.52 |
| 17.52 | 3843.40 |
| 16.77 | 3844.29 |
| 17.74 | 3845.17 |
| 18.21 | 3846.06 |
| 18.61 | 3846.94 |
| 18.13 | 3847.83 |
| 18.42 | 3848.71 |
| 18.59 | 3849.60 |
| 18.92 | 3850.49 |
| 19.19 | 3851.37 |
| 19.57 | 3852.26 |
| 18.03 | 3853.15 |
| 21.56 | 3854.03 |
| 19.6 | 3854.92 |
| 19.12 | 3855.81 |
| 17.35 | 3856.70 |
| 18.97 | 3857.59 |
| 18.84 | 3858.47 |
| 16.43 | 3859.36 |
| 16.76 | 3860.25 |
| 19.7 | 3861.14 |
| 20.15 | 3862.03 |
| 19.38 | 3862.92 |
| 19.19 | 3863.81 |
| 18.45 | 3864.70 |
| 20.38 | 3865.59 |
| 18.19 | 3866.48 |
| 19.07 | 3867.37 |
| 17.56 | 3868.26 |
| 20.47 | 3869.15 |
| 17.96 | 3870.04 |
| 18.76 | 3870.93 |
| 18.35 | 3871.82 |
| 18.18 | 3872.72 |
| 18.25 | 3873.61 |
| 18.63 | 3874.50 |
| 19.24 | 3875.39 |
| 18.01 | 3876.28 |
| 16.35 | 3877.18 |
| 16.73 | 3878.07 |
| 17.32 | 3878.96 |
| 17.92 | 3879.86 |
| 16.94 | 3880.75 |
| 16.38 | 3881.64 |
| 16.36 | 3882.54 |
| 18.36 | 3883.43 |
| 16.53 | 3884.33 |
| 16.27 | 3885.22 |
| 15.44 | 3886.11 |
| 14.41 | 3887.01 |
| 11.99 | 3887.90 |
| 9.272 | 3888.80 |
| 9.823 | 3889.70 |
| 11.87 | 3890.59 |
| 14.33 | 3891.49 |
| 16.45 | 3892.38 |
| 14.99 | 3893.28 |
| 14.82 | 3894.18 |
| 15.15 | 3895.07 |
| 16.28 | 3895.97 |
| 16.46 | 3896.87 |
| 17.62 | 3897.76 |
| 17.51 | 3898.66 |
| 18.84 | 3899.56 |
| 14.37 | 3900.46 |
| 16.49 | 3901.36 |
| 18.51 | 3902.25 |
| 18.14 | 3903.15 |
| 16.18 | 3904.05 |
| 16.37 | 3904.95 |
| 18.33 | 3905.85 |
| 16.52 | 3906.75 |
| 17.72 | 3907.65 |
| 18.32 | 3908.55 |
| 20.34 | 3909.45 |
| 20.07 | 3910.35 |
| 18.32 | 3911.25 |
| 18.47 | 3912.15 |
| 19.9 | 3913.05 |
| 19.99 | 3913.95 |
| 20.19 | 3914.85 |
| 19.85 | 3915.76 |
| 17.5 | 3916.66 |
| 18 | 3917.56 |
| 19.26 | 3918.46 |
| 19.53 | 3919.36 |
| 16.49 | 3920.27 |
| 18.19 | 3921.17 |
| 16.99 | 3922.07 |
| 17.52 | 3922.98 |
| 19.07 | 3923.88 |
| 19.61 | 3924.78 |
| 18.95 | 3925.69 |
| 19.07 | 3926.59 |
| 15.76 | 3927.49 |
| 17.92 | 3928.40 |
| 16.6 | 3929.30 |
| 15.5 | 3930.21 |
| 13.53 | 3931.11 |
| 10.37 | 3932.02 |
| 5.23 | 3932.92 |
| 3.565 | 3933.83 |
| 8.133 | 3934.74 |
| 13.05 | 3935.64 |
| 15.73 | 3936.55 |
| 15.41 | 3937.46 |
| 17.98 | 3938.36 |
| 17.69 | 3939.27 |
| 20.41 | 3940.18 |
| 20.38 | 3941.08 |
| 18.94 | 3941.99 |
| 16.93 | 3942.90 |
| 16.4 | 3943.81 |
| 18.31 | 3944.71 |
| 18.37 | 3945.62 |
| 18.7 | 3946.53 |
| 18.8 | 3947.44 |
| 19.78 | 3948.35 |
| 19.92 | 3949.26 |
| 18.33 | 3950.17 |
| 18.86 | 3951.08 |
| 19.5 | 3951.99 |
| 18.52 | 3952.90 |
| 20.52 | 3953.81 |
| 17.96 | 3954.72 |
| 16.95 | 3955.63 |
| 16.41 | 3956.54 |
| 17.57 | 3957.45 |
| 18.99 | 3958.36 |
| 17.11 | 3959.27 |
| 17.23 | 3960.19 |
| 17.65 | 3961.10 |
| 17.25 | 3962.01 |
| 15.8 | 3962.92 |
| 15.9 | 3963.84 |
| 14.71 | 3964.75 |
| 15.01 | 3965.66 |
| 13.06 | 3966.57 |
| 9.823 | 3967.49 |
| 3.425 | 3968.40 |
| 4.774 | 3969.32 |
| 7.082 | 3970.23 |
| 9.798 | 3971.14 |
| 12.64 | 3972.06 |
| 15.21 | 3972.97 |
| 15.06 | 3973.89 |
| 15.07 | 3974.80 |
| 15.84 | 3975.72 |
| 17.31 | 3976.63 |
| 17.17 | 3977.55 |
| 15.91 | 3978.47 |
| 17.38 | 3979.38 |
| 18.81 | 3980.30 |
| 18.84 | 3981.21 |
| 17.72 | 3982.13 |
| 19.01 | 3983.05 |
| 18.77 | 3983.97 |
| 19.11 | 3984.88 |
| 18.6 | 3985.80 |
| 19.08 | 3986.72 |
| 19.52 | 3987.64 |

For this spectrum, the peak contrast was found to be 1.5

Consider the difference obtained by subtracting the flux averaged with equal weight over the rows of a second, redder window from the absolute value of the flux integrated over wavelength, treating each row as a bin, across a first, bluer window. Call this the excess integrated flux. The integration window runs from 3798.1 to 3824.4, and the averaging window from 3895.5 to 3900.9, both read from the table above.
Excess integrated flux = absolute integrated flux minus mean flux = 450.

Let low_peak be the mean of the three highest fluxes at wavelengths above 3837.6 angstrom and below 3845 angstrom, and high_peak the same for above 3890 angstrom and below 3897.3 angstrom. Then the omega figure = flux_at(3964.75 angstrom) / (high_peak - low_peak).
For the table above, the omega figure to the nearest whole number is -14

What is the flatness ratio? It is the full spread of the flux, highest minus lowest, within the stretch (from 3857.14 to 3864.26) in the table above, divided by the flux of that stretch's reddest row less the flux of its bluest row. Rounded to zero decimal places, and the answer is 17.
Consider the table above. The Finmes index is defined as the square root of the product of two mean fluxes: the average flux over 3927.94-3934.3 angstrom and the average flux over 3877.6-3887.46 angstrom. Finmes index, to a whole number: 14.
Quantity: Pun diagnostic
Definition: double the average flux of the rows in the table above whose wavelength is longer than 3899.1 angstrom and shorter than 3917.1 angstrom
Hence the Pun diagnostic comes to 36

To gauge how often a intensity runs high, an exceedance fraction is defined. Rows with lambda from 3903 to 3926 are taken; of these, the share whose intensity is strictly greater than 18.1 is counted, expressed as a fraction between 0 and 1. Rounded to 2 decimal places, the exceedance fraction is 0.65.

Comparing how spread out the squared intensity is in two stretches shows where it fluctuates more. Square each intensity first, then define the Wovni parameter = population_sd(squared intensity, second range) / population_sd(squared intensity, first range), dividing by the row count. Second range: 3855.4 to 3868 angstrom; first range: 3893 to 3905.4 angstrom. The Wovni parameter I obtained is 0.92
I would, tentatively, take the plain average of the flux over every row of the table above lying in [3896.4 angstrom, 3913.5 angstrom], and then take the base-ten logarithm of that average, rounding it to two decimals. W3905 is 1.25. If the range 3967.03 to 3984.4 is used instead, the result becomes 1.15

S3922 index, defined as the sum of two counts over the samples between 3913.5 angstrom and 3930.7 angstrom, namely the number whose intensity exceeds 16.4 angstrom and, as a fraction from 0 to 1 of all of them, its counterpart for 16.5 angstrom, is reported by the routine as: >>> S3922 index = 18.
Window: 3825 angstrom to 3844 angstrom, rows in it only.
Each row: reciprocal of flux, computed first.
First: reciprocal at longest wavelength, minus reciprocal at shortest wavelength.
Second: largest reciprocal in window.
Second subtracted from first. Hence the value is -0.13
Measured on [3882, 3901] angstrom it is -0.10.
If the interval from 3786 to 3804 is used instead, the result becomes -0.11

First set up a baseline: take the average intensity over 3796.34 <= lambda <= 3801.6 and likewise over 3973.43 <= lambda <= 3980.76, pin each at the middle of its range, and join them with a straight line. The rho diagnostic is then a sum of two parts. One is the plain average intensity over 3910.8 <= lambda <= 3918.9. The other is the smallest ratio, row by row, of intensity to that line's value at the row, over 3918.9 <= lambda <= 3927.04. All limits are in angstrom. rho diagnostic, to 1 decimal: 20.2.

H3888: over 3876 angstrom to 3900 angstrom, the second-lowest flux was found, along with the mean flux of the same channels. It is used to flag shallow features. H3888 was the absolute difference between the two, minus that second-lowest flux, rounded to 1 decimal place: -4.0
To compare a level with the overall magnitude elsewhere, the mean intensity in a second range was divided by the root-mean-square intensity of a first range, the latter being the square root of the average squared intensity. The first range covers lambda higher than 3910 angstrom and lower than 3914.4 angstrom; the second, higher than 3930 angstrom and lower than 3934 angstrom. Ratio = 0.50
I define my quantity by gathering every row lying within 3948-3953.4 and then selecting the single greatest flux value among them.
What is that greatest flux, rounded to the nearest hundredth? 19.92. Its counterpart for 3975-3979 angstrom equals 17.31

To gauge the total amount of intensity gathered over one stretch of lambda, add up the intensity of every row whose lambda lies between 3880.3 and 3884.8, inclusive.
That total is 85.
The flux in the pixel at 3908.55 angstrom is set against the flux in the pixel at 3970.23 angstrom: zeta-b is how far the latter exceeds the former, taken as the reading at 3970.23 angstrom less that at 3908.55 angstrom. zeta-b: -11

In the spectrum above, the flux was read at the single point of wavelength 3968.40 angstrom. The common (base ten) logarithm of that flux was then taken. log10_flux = 0.53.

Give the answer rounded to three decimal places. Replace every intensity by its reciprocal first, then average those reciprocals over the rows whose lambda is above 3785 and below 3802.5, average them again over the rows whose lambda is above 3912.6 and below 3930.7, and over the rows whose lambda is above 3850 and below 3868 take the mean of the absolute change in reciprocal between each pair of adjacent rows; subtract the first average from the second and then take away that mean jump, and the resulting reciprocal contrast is -0.020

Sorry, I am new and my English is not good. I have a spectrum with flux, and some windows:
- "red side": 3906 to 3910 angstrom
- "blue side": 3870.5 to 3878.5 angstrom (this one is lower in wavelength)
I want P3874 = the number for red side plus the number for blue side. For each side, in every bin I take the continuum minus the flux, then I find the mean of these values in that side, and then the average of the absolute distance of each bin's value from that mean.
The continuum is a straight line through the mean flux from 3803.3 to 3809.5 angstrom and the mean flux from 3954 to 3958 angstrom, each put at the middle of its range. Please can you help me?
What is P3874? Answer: 1.8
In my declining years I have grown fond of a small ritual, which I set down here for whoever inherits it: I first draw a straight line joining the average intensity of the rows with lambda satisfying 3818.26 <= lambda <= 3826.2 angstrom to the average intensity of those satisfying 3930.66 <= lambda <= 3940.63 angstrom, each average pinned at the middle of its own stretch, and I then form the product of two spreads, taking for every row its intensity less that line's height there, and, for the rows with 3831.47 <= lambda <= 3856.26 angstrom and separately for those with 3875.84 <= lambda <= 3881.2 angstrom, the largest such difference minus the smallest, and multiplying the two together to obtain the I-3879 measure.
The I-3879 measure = 25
